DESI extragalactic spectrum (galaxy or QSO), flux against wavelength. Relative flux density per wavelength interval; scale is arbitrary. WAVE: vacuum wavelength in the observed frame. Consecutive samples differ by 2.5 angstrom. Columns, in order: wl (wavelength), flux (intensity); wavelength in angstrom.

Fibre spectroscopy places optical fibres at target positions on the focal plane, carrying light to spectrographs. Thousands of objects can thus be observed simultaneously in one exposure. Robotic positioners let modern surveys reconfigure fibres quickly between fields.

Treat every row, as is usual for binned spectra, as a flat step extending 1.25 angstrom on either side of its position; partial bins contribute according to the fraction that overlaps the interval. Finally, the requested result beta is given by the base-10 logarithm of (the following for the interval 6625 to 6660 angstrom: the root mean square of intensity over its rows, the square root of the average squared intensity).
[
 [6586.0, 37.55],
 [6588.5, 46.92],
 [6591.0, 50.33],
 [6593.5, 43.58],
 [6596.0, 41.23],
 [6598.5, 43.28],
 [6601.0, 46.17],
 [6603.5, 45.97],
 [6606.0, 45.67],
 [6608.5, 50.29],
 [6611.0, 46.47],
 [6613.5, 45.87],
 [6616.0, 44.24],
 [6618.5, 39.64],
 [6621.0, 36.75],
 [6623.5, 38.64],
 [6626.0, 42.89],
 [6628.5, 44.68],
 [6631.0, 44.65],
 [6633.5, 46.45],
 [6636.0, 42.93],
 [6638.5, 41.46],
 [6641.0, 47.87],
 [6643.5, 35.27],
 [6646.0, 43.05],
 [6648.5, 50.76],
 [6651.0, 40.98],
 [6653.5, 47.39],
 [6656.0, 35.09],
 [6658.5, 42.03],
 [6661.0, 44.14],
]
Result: 1.64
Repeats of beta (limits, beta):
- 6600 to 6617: 1.67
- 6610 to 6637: 1.63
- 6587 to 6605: 1.66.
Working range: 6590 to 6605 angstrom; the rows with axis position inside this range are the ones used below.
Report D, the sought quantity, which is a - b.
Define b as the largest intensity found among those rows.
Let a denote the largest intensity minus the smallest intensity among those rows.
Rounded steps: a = 9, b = 50.33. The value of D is -41.2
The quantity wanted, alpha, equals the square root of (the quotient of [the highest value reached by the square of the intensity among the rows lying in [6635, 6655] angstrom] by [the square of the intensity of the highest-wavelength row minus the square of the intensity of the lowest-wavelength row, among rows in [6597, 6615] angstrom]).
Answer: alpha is 3.3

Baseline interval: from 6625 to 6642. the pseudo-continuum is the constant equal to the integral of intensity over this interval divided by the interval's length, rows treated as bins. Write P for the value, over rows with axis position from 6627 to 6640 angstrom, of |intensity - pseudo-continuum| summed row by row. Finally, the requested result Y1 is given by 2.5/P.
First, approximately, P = 7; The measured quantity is 0.36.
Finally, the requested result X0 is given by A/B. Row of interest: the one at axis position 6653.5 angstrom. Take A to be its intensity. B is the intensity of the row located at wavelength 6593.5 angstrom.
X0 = 1.09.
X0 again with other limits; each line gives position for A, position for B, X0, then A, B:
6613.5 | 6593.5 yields 1.05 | 45.87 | 43.58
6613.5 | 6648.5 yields 0.90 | 45.87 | 50.76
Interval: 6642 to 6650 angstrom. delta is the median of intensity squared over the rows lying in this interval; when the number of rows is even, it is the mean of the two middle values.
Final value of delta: 1853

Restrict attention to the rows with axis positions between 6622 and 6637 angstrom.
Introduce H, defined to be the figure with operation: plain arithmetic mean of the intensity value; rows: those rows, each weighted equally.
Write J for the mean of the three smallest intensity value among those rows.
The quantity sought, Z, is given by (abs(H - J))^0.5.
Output 1.4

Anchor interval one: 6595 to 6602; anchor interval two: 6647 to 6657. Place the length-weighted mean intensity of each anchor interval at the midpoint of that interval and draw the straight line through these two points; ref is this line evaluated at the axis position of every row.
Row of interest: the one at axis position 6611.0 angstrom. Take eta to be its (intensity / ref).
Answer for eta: 1.07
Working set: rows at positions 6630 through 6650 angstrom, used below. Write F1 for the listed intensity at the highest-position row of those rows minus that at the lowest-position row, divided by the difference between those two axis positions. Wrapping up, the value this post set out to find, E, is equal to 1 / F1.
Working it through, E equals 3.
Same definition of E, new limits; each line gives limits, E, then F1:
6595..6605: 2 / 0.6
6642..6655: 1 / 1.2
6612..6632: -14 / -0.1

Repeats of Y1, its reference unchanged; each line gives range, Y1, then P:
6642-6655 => 0.11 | 23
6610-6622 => 0.16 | 16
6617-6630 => 0.13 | 20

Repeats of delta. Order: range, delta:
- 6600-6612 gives 2132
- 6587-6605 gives 2113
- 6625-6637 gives 1994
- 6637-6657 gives 1786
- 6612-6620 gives 1957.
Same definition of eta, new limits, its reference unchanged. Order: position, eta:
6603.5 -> 1.06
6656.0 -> 0.80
